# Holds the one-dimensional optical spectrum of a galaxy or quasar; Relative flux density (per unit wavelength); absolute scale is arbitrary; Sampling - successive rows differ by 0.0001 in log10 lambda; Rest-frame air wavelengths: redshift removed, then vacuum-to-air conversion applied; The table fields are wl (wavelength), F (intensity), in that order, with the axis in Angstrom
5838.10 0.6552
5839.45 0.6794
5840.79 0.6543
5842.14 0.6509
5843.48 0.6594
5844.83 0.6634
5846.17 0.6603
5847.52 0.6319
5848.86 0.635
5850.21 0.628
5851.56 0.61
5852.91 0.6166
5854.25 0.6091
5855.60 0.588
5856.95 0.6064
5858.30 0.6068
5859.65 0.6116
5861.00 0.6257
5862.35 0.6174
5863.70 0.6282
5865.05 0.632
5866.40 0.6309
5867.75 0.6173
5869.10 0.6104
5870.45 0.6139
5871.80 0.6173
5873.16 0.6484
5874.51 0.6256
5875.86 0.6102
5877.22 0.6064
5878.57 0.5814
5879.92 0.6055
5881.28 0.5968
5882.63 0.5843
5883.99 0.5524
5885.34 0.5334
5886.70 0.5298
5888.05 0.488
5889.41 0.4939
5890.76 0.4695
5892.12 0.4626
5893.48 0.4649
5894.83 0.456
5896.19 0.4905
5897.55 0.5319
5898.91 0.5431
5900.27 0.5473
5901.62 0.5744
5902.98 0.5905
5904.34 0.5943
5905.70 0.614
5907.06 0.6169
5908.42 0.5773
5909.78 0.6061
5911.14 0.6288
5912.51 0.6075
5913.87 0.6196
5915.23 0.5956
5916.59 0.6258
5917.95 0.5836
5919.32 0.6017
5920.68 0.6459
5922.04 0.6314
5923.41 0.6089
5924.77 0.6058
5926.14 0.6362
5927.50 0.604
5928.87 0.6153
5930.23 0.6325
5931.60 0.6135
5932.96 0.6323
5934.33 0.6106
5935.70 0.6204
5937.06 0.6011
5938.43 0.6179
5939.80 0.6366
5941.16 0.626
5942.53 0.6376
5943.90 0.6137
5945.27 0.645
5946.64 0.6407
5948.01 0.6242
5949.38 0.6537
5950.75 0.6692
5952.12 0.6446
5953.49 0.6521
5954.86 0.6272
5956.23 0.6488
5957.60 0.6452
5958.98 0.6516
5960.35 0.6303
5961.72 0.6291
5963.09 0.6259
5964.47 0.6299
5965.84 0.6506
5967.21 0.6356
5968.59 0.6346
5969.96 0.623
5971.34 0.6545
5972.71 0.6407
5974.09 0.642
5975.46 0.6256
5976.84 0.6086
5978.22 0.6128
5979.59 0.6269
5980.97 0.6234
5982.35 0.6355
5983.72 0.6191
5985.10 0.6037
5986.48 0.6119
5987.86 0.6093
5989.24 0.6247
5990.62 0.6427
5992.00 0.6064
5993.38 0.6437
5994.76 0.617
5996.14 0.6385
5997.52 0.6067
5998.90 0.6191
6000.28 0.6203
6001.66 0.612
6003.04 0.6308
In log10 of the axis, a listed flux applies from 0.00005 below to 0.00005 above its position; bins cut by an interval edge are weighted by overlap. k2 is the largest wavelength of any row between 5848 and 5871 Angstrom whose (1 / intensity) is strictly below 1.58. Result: 5848.86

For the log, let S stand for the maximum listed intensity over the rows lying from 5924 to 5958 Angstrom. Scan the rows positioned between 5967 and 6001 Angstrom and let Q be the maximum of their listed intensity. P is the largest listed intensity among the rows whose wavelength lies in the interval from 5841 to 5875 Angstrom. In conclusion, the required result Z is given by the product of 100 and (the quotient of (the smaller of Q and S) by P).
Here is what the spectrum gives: 99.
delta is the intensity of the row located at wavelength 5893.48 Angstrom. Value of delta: 0.4649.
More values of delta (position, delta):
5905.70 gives 0.614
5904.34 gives 0.5943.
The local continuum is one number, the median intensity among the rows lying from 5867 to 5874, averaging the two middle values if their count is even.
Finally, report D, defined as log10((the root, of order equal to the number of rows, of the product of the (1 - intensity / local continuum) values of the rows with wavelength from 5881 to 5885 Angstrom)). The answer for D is -1.24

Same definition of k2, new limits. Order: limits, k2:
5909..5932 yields 5926.14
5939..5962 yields 5958.98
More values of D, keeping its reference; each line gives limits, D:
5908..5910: -1.46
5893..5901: -0.77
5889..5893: -0.64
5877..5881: -1.57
